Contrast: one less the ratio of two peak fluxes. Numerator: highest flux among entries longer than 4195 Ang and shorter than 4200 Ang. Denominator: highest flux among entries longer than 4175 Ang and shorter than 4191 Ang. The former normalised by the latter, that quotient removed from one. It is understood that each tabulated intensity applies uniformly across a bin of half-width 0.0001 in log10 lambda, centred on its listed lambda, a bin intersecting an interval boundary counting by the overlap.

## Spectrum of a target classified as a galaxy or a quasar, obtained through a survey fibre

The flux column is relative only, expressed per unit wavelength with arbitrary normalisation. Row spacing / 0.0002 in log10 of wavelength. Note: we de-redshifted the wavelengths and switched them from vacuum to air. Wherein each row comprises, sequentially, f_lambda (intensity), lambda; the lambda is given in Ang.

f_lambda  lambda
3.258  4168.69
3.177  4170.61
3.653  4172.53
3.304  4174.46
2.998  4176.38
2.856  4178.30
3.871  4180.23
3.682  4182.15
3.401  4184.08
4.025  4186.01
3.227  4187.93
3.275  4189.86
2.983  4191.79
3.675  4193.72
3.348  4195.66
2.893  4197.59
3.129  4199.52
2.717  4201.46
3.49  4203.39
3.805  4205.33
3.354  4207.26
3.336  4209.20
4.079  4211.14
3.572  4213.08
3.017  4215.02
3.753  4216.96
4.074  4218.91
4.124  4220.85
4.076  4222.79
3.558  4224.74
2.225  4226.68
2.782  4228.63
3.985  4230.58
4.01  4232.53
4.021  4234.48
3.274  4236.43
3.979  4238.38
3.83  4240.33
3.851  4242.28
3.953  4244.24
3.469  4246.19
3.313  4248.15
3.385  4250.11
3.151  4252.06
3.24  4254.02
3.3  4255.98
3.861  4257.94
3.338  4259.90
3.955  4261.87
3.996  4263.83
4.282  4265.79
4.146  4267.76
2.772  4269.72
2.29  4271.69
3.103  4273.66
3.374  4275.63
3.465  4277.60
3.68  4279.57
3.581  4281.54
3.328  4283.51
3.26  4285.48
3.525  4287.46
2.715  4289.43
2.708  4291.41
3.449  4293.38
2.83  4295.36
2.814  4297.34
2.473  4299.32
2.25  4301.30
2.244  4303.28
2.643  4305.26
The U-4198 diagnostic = 0.17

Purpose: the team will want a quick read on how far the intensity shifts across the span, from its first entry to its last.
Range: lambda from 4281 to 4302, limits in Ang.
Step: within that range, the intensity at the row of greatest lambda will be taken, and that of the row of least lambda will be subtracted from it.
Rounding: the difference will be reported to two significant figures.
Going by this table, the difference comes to -1.3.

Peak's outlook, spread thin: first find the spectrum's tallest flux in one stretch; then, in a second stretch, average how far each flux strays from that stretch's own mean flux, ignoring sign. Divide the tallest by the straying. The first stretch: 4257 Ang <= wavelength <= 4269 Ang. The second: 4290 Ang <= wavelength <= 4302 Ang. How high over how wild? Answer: 15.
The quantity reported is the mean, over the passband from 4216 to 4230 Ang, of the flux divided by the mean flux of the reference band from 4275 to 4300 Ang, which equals 1.11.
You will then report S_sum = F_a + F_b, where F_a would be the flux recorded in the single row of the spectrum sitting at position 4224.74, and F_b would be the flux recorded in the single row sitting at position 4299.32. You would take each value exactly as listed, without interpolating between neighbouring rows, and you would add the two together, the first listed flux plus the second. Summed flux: 6.0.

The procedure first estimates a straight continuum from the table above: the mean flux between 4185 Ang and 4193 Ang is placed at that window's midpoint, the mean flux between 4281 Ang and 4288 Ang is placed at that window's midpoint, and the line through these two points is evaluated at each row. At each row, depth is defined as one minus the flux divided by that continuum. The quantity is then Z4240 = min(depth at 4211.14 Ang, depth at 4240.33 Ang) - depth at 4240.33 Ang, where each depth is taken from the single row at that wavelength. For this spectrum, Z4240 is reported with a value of -0.08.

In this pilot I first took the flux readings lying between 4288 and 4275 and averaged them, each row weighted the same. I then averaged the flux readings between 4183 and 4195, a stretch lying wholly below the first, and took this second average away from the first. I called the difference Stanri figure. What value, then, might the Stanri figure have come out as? 0.03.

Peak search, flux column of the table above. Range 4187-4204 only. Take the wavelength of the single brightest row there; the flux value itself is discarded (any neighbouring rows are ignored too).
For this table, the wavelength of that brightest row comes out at 4193.72 Ang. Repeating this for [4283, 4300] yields 4287.46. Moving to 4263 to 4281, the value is 4265.79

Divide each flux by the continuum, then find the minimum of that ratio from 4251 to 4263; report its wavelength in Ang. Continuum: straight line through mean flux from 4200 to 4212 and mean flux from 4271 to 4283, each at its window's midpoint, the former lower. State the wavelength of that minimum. 4252.06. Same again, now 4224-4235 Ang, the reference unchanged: 4226.68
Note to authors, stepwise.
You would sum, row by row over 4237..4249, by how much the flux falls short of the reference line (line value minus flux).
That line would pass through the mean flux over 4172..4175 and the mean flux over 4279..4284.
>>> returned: -1.3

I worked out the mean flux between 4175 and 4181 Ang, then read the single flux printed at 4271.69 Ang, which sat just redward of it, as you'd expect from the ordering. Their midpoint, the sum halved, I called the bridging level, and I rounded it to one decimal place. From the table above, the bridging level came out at 2.8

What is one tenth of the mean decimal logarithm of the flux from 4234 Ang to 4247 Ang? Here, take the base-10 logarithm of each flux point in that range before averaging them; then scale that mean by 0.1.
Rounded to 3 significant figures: 0.0575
